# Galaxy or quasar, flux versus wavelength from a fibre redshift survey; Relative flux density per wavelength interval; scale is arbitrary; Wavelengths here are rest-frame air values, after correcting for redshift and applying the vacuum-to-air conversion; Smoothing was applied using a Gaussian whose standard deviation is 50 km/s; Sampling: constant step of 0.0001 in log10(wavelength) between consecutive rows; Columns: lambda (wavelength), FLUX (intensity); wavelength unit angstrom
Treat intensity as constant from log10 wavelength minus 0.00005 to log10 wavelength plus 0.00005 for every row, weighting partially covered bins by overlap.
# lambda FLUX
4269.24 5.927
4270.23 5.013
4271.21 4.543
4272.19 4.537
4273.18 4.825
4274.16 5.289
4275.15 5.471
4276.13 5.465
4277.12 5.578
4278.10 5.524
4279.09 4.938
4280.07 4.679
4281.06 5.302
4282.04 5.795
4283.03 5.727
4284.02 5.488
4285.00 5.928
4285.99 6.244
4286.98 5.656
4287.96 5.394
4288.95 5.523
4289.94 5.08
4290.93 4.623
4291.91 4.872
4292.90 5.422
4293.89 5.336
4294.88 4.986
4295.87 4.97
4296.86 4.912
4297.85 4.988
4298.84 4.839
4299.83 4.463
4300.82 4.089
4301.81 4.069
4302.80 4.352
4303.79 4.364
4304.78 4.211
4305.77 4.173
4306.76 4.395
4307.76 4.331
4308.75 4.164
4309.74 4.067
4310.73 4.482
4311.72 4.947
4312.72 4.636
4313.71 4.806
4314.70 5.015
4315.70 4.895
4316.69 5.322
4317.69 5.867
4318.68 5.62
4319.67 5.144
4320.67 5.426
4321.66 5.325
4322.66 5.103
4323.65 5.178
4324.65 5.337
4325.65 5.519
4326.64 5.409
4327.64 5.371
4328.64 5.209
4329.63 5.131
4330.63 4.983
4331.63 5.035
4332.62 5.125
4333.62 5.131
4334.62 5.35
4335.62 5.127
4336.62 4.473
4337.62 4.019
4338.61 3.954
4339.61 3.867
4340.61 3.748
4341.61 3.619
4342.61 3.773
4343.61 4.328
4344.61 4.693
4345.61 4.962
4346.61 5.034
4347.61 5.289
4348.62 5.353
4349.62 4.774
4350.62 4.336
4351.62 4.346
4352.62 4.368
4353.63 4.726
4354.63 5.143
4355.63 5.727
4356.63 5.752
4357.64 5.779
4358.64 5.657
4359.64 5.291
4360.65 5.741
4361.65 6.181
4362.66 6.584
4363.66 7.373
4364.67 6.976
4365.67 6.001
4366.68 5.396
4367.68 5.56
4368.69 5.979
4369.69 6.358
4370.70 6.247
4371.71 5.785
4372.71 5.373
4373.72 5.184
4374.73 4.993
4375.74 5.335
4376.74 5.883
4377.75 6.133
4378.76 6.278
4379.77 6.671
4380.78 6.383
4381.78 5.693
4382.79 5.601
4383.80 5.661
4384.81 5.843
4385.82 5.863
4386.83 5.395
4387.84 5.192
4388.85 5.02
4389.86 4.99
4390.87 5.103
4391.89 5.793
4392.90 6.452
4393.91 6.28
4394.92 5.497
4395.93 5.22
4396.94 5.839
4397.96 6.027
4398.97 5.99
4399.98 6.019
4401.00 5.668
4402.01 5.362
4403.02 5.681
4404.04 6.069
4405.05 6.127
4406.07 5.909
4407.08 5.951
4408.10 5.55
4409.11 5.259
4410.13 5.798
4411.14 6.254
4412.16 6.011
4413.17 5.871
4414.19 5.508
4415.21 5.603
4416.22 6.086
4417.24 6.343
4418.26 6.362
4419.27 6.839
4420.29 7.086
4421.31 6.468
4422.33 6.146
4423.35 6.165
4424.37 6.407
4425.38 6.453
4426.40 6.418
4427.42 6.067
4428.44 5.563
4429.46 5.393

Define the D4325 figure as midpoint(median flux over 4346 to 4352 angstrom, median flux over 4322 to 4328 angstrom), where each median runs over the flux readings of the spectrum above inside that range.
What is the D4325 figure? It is 5.13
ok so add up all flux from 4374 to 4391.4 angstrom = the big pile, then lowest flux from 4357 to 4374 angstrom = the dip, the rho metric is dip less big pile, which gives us -91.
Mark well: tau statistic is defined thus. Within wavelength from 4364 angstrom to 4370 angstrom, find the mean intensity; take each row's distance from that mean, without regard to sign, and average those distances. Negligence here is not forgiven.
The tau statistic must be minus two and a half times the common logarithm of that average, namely 1.0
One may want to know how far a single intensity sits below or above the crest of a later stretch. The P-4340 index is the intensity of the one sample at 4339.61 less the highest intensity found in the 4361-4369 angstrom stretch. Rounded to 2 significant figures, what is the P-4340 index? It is -3.5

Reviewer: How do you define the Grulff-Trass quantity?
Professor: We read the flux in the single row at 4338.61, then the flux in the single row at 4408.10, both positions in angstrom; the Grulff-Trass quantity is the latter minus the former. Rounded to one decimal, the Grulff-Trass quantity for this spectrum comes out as 1.6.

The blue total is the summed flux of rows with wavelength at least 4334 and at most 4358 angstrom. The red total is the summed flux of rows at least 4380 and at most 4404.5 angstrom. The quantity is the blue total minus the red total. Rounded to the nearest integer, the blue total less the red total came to -24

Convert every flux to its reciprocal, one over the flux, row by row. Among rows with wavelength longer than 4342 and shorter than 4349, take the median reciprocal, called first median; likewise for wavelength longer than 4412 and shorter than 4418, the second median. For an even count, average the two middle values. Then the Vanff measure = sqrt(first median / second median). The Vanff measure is 1.09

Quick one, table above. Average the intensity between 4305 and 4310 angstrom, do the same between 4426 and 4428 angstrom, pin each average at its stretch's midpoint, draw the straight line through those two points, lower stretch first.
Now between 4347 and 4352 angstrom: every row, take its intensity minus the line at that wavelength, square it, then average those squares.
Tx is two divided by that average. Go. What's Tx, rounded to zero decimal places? 9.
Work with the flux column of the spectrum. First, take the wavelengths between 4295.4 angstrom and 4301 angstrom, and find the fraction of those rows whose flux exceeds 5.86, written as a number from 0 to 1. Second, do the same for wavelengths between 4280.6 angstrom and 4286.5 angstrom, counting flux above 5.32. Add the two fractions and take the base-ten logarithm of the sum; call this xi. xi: -0.08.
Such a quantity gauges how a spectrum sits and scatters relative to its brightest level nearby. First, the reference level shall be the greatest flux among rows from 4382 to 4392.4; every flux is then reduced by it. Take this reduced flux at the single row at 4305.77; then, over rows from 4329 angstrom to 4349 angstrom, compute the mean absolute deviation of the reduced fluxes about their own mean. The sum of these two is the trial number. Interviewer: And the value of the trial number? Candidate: -1.15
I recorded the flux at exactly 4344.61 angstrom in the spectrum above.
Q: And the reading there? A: 4.693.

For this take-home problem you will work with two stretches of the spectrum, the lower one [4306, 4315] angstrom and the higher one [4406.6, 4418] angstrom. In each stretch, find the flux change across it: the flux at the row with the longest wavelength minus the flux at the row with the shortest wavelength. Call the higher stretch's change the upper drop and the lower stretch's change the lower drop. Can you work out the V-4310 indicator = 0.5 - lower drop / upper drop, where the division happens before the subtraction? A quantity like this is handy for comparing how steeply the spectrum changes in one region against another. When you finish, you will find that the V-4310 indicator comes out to -1.1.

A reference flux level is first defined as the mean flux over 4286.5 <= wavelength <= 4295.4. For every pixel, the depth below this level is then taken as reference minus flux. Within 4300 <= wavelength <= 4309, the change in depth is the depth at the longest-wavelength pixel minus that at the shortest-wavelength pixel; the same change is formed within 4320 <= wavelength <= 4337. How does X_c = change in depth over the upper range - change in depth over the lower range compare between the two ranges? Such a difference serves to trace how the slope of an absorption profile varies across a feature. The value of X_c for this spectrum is 1.0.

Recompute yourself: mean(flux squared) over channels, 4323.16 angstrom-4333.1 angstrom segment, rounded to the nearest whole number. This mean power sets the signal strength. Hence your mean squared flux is 27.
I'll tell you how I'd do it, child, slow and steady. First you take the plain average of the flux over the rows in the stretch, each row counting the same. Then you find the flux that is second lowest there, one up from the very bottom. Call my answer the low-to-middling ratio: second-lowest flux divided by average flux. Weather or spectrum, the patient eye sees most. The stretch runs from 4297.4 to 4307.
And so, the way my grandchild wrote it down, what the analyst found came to 0.931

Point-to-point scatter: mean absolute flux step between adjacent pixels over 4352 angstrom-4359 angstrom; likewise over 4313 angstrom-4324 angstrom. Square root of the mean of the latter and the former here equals 0.51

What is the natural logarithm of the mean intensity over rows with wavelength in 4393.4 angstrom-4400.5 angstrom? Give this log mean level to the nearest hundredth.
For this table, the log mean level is 1.76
